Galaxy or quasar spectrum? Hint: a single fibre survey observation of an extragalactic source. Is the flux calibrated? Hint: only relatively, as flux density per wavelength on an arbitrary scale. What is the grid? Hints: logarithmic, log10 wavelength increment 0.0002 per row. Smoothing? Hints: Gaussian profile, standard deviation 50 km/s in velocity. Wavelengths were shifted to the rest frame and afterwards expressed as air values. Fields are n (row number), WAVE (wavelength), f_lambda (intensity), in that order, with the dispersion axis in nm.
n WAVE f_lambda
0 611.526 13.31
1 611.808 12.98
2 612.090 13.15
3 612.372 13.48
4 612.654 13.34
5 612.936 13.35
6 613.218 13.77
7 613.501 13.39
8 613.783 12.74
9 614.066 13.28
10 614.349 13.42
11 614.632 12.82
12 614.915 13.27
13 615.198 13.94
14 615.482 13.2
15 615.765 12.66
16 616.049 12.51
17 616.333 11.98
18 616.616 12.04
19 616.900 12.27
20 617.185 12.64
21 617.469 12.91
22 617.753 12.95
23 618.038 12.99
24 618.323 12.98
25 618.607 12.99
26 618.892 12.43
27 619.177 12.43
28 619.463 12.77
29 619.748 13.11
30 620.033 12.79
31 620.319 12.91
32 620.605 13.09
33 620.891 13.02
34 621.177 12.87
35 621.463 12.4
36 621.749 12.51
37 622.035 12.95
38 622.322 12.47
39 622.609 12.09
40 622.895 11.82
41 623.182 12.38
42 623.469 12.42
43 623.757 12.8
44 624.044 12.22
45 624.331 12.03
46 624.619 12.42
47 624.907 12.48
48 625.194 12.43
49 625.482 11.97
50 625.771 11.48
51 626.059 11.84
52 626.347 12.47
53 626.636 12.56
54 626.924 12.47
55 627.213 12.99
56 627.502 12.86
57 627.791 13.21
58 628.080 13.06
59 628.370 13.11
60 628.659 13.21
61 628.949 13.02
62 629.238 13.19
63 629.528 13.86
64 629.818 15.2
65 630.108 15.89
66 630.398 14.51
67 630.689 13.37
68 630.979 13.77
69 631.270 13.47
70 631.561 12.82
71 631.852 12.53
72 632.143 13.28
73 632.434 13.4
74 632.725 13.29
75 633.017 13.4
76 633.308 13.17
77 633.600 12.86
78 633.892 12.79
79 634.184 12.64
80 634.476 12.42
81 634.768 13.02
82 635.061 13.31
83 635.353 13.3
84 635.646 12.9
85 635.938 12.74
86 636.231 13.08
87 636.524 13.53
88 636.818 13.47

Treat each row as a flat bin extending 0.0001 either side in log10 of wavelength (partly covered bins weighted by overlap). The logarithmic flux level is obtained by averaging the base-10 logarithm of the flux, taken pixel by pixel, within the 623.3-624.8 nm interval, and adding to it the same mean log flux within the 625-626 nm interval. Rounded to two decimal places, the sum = 2.17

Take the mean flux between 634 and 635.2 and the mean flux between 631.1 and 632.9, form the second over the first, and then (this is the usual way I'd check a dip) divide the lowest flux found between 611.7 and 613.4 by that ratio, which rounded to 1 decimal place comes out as 12.7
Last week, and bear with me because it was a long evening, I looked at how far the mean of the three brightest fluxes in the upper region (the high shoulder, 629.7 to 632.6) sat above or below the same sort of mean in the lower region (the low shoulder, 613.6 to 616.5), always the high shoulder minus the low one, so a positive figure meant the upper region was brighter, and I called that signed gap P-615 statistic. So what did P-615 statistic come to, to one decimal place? 1.7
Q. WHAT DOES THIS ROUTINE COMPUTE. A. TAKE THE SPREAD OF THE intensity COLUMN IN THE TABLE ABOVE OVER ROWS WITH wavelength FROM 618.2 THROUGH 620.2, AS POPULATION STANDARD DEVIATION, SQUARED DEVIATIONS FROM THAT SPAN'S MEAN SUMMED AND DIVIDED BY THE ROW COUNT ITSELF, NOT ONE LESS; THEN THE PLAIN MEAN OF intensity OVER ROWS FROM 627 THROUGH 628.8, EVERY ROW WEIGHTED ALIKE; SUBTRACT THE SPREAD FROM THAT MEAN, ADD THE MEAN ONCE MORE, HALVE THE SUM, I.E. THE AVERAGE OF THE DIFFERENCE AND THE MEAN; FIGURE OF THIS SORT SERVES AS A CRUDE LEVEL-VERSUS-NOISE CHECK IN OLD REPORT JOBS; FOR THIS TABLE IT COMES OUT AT 12.9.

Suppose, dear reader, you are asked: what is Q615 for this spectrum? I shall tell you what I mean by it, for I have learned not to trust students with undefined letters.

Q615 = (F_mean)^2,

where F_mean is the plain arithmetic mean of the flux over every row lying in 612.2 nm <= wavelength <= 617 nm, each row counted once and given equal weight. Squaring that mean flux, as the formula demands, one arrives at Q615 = 170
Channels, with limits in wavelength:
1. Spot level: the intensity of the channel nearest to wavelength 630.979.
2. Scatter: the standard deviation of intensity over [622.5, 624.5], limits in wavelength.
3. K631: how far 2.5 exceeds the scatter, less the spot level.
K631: -11.6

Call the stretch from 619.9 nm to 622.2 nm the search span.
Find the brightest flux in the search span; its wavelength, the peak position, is 620.605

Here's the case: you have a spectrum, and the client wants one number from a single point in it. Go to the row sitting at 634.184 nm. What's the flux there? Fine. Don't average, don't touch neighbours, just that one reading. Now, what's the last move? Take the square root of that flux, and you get 3.56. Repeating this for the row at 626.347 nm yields 3.53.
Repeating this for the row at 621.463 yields 3.52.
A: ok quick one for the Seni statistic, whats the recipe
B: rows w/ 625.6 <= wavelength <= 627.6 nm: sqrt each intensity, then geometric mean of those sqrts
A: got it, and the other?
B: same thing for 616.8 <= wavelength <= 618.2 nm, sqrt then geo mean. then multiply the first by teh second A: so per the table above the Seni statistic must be 12.6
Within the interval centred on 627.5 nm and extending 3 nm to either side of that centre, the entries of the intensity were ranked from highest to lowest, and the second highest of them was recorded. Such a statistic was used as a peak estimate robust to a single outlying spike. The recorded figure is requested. 15.2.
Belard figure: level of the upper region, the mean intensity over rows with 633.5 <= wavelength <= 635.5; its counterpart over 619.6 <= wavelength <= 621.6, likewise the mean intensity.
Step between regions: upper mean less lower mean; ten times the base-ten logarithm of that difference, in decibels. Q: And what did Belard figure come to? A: -17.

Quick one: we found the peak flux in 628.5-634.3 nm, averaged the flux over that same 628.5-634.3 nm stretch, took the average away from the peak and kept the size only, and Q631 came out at 2.4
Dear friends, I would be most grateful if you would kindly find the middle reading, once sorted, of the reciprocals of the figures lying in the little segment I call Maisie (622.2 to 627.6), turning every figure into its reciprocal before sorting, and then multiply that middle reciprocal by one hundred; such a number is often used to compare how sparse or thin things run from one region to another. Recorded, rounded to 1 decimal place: 8.1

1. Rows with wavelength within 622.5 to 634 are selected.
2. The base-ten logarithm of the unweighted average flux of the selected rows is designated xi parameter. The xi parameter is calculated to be 1.11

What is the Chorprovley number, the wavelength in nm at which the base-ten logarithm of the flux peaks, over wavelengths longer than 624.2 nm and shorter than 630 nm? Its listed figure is 629.818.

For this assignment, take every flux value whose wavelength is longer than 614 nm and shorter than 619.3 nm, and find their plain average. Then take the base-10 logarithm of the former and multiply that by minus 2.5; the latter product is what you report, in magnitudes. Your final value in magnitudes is -2.77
